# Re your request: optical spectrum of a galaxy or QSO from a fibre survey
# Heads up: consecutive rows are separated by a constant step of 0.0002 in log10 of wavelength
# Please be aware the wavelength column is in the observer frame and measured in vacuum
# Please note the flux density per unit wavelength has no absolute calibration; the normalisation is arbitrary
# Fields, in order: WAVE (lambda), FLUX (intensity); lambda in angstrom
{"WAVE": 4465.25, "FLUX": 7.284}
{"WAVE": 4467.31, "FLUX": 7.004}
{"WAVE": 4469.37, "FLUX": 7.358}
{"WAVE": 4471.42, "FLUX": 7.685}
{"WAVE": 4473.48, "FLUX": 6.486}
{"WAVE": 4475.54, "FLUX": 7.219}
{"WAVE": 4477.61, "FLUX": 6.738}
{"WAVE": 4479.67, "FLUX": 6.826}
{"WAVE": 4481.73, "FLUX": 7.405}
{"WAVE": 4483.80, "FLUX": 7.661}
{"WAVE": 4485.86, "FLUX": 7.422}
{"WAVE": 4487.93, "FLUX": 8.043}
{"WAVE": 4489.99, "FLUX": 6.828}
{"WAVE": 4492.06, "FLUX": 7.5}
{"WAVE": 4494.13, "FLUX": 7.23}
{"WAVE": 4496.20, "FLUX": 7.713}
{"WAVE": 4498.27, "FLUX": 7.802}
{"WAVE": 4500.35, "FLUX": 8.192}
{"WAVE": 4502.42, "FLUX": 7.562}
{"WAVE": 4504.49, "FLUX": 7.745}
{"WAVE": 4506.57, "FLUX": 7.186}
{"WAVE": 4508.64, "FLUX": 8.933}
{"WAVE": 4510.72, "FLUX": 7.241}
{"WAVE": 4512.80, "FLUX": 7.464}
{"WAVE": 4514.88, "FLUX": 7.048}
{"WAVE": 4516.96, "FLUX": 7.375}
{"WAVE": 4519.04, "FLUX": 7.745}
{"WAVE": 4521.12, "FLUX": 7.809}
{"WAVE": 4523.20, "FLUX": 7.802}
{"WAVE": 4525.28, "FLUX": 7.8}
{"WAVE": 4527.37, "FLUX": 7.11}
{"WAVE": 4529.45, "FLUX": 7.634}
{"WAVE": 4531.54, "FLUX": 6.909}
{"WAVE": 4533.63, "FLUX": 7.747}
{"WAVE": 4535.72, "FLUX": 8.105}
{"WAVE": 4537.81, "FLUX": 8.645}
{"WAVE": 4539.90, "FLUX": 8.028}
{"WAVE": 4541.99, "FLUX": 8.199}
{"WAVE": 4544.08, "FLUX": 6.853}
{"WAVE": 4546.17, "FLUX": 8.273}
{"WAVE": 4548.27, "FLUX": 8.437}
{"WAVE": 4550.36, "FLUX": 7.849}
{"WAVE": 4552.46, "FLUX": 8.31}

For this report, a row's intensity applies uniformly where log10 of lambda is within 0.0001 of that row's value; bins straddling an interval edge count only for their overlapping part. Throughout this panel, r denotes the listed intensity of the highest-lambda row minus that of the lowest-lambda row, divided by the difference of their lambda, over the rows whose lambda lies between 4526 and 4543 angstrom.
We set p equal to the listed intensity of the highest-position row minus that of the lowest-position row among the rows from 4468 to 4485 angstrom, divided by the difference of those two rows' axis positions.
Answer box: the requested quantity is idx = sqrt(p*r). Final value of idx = 0.040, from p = 0.02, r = 0.074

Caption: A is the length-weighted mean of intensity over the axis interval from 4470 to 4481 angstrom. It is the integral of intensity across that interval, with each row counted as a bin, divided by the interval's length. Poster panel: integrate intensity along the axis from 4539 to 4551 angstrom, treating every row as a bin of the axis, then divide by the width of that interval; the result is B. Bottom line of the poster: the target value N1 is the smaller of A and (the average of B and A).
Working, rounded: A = 7.02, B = 7.95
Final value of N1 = 7.02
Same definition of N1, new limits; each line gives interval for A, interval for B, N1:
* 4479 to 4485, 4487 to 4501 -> 7.33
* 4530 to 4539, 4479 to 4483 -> 7.50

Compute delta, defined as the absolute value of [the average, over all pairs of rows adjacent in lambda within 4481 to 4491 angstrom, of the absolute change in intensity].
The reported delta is 0.58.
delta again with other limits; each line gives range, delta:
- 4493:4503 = 0.40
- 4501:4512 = 1.05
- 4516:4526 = 0.11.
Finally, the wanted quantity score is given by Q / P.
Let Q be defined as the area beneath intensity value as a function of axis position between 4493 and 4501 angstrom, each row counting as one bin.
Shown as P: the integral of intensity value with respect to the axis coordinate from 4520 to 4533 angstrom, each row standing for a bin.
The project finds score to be 0.63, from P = 98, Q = 62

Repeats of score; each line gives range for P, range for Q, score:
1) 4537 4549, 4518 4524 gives 0.48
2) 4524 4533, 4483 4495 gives 1.34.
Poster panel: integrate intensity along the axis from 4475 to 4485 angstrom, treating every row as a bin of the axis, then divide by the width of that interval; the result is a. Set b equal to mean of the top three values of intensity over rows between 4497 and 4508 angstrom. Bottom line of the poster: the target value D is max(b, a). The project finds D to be 7.9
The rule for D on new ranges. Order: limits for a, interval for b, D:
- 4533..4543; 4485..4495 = 8.2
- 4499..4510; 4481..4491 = 7.9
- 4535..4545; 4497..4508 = 8.0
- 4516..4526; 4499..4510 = 8.3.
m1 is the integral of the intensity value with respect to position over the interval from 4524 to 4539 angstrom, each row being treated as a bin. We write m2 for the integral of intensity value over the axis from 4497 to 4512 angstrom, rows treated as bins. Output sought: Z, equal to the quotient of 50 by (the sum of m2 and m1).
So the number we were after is 0.215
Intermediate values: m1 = 116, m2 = 117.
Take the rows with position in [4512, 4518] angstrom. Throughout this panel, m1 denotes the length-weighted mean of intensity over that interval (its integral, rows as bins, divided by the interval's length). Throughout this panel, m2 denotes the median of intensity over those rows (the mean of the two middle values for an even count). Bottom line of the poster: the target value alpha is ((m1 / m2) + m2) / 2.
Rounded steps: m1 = 7.3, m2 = 7.4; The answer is 4.18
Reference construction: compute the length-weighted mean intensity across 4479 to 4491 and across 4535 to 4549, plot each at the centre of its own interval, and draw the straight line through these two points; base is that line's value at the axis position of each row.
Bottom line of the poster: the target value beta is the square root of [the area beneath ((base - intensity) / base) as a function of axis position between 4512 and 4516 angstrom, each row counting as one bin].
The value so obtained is 0.5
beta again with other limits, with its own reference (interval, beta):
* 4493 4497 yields 0.2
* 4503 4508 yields 0.2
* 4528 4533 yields 0.6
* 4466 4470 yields 0.1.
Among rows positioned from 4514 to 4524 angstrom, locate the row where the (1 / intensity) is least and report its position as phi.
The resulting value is 4521.12 angstrom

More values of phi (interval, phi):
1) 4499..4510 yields 4508.64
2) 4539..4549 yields 4548.27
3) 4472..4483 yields 4481.73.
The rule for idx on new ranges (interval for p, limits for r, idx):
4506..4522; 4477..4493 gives 0.048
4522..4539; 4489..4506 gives 0.060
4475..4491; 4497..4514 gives 0.025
